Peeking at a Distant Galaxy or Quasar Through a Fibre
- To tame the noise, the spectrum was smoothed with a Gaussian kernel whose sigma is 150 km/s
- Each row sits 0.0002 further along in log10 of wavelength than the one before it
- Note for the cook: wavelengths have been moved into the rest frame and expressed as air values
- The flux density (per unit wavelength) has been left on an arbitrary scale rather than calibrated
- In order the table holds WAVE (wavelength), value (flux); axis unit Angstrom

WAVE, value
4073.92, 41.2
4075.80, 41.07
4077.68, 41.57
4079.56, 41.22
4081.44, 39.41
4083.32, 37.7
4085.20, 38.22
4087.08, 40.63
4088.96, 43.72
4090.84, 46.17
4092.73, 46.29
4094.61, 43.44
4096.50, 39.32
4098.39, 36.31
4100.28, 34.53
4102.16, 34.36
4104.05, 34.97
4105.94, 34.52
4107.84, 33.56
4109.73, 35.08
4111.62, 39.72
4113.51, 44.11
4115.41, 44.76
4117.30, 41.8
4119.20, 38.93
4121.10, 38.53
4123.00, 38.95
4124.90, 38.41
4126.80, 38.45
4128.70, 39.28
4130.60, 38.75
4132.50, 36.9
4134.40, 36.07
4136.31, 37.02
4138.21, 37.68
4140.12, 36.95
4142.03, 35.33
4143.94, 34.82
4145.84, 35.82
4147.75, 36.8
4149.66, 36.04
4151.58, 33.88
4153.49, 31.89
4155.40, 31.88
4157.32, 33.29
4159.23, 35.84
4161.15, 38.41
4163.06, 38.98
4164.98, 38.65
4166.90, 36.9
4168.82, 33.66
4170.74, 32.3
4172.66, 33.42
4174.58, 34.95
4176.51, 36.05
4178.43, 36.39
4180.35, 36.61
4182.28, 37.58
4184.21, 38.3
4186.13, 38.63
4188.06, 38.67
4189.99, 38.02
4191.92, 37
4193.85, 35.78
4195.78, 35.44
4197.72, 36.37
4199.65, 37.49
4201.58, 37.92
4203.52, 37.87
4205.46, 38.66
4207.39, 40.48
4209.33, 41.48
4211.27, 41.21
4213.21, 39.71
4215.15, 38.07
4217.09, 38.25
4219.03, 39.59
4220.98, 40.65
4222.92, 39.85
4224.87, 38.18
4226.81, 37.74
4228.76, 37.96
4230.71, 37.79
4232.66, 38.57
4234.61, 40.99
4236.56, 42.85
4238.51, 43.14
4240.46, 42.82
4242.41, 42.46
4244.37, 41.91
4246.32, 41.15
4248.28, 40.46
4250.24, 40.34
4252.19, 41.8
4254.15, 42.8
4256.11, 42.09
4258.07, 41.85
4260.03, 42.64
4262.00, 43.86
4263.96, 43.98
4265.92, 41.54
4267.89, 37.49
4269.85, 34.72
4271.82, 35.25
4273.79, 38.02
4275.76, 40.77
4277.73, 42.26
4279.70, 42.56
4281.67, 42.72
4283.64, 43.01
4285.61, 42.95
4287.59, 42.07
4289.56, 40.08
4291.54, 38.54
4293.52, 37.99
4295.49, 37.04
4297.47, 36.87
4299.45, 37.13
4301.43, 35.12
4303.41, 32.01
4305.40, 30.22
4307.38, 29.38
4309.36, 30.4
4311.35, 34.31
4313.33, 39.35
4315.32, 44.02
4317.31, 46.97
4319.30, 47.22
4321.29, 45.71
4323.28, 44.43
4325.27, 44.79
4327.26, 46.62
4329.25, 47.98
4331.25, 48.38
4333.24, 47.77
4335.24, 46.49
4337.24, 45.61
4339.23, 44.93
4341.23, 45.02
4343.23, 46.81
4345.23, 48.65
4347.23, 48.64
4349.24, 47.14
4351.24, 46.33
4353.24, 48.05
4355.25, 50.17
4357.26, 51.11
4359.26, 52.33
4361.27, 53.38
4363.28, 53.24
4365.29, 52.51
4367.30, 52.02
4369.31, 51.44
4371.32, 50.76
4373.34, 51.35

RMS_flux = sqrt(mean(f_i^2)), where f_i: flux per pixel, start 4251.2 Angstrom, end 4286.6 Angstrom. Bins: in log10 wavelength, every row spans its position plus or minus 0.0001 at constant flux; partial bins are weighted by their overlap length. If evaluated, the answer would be 41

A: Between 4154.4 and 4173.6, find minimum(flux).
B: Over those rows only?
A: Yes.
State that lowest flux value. 31.88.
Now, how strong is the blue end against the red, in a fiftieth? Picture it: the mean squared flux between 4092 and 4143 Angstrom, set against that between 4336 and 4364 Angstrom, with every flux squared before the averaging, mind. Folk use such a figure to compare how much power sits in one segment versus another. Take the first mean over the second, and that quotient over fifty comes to 0.0124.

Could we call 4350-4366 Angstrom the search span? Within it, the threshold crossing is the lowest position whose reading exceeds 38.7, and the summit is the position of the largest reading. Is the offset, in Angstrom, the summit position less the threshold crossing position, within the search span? 10.0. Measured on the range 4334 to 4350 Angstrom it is 10.0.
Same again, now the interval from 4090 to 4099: 1.9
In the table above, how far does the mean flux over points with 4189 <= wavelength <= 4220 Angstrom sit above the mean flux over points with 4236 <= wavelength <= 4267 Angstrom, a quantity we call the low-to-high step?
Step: -3.9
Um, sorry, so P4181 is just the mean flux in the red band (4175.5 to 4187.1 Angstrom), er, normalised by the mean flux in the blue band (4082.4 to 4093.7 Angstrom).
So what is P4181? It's 0.88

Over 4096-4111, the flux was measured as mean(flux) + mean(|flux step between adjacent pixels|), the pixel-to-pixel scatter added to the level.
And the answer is 36.5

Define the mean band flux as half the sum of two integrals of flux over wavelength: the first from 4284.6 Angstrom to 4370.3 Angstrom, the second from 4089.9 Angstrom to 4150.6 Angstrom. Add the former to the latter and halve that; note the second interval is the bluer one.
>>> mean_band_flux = 3046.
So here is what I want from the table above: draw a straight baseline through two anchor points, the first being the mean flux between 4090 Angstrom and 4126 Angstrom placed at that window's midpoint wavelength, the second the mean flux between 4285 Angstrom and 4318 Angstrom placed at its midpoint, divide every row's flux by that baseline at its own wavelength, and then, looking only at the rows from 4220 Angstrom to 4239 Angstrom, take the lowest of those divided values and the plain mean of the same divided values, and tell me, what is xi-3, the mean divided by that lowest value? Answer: 1.05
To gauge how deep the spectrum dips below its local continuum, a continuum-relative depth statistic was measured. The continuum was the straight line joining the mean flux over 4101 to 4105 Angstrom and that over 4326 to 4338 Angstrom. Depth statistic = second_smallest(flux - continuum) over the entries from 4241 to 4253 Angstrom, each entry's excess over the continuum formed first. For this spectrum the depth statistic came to -2.1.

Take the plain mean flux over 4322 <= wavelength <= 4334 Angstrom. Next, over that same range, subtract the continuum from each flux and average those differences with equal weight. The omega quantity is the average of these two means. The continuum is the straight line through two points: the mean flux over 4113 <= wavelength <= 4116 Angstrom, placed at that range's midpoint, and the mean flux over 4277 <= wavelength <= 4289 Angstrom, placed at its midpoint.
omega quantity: 26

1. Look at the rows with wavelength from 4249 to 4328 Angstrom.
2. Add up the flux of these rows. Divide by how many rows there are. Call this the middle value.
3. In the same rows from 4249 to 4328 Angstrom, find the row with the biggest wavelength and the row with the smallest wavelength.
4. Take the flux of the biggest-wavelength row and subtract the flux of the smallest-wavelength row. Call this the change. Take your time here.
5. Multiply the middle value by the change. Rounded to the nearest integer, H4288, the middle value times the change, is 251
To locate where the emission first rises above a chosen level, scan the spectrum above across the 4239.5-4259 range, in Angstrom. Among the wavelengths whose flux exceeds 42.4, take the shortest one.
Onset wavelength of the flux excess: 4240.46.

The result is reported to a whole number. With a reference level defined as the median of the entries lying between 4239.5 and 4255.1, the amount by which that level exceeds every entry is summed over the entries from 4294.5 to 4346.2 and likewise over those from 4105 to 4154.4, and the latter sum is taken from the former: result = -109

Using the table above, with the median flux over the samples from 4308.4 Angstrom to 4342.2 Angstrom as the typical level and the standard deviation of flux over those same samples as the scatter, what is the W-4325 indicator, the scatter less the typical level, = -41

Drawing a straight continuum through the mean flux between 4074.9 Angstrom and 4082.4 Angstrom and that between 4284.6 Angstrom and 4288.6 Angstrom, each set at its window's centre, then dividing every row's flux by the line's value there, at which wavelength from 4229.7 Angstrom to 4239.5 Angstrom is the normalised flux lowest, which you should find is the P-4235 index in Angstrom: 4230.71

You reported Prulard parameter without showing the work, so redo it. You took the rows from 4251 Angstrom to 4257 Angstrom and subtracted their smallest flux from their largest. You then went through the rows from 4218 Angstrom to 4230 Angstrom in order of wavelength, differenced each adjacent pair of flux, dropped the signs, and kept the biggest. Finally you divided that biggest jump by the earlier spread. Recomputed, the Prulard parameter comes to 1.7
